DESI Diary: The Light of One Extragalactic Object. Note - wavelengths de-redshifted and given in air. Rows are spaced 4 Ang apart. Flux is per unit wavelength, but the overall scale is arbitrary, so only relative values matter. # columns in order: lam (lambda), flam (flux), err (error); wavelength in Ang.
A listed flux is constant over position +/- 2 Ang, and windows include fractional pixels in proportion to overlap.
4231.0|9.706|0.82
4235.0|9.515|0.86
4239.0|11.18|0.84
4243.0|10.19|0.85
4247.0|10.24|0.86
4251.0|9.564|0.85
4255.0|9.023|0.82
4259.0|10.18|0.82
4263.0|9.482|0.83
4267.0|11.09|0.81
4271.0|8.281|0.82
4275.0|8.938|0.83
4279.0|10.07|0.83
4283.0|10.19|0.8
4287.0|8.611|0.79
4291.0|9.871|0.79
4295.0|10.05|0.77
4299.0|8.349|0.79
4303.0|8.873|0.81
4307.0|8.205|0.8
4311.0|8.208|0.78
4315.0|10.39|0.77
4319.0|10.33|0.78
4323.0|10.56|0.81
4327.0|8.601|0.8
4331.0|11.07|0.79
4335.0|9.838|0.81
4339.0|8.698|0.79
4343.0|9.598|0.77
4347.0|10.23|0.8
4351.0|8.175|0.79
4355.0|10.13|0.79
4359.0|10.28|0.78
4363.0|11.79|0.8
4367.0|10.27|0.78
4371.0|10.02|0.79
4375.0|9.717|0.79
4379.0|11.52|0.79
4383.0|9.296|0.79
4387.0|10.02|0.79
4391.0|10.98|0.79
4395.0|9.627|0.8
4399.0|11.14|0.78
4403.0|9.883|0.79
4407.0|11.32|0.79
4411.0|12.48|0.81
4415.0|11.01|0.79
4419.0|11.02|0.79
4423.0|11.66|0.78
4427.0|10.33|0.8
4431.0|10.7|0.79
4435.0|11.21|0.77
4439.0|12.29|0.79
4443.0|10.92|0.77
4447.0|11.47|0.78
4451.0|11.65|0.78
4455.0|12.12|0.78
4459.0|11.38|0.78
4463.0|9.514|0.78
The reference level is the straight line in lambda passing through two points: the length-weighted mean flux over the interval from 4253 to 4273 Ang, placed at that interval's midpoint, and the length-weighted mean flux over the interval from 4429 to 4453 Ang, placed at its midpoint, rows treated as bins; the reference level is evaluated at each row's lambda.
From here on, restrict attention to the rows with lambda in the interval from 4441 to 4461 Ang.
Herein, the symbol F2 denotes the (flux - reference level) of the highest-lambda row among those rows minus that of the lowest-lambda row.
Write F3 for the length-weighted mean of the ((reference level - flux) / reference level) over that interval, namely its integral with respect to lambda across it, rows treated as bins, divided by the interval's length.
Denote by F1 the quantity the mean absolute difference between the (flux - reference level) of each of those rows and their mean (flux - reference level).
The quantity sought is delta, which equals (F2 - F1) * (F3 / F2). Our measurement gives 0.00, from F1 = 0.3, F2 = 0.3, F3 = 0.00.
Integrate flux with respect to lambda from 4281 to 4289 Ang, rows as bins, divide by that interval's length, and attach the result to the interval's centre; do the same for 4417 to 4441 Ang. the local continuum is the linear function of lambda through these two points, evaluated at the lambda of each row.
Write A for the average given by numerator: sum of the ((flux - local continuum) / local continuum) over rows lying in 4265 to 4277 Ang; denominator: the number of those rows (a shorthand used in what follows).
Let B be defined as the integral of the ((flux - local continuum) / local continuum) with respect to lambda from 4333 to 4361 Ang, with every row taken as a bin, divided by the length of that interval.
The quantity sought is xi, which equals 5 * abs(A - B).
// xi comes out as 0.42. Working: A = 0.023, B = -0.06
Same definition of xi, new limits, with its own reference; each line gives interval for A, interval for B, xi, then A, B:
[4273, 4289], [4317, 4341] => 0.10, 0.011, -0.01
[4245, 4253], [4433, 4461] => 0.47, 0.106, 0.01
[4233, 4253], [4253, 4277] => 0.52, 0.142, 0.04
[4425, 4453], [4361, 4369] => 0.35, -0.009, 0.06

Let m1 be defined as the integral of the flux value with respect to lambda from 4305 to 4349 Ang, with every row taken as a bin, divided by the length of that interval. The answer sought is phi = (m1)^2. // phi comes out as 92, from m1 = 9.6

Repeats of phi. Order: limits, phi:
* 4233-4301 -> 94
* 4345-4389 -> 103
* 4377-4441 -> 119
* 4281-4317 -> 85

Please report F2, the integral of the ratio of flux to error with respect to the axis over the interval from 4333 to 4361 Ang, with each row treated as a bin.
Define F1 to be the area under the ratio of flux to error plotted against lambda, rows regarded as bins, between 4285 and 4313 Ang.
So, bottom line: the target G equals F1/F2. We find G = 0.9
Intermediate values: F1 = 315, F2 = 339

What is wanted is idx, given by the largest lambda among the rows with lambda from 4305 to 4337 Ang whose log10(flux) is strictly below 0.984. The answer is 4327.0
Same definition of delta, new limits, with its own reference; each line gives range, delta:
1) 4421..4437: 0.04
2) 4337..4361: 0.05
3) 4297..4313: 0.31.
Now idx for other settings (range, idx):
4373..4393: 4383.0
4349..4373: 4351.0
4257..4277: 4275.0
